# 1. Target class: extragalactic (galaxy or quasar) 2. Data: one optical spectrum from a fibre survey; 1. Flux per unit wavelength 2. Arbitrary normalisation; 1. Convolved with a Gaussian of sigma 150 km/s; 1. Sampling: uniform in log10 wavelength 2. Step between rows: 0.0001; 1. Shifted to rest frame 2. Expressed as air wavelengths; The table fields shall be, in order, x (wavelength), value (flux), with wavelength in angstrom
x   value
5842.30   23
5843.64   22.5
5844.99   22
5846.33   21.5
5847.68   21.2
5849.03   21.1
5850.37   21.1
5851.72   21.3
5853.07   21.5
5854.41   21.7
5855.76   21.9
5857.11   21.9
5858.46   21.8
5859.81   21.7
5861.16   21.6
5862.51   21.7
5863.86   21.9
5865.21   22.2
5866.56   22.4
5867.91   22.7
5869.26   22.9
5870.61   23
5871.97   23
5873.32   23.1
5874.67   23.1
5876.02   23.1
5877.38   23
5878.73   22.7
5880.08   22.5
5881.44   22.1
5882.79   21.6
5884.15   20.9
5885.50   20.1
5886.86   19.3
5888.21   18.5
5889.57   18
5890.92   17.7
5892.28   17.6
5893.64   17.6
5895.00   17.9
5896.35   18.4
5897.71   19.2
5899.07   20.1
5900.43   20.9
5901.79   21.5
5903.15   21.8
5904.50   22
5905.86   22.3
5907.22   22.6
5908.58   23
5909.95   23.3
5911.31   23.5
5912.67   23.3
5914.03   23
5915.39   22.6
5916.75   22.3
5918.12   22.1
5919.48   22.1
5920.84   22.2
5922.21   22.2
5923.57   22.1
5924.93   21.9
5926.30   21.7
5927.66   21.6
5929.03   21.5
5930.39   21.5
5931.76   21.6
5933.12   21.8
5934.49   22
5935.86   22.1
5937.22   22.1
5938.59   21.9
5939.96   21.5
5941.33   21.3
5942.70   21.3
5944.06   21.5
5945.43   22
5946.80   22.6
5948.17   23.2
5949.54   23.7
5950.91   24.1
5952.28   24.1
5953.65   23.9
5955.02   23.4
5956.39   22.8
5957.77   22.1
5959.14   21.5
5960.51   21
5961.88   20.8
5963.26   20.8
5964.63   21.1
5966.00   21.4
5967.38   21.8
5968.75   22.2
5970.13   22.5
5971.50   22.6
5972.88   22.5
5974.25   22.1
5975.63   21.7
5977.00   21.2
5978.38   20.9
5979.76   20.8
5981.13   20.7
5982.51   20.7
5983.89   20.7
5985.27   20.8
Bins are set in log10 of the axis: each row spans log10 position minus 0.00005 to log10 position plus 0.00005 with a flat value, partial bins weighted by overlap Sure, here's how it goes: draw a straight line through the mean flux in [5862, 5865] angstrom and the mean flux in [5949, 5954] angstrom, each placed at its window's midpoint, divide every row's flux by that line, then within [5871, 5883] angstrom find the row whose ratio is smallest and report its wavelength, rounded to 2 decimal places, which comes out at 5882.79 angstrom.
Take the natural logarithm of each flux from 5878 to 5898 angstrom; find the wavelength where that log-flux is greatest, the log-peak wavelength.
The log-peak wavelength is 5878.73 angstrom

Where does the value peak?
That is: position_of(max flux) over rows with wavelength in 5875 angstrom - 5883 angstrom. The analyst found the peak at 5876.02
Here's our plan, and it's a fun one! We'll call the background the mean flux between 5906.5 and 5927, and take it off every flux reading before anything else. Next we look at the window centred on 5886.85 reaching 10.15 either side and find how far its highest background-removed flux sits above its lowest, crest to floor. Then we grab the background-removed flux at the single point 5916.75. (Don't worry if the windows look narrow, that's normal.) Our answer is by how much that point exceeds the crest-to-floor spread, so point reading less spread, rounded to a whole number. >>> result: -6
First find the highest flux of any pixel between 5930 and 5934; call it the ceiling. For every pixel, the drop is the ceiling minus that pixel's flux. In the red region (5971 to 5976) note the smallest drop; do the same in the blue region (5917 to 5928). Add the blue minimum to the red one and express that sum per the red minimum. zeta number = 1.5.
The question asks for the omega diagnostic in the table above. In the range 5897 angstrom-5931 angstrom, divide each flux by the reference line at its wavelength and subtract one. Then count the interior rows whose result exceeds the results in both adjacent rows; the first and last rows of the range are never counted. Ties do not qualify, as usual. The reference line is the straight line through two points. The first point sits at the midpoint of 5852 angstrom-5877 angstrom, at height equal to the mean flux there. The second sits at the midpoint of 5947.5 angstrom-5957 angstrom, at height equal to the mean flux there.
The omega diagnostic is 2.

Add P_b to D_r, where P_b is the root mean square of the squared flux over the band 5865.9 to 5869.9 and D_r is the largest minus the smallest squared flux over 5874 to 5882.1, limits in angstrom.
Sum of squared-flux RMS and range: 559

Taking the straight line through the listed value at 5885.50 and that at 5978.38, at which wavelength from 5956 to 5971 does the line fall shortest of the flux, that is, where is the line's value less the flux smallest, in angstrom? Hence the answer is 5956.39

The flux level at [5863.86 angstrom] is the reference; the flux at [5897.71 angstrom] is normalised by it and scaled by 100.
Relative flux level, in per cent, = 88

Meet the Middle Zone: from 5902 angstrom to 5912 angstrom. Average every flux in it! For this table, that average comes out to 22.6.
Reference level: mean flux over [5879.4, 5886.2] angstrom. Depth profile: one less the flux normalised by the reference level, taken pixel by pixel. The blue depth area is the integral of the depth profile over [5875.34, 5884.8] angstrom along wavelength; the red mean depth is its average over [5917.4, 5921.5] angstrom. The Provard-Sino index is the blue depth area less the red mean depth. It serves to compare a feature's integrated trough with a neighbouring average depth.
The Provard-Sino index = -0.34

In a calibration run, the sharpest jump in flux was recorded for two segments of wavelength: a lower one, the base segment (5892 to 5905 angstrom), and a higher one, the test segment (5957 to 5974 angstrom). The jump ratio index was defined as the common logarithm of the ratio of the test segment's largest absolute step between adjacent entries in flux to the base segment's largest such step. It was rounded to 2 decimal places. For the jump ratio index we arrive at -0.18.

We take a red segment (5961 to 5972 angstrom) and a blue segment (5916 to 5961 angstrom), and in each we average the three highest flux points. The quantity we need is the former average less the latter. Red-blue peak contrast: -1.6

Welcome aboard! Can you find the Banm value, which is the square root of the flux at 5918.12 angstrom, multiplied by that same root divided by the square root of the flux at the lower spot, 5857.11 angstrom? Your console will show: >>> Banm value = 4.72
